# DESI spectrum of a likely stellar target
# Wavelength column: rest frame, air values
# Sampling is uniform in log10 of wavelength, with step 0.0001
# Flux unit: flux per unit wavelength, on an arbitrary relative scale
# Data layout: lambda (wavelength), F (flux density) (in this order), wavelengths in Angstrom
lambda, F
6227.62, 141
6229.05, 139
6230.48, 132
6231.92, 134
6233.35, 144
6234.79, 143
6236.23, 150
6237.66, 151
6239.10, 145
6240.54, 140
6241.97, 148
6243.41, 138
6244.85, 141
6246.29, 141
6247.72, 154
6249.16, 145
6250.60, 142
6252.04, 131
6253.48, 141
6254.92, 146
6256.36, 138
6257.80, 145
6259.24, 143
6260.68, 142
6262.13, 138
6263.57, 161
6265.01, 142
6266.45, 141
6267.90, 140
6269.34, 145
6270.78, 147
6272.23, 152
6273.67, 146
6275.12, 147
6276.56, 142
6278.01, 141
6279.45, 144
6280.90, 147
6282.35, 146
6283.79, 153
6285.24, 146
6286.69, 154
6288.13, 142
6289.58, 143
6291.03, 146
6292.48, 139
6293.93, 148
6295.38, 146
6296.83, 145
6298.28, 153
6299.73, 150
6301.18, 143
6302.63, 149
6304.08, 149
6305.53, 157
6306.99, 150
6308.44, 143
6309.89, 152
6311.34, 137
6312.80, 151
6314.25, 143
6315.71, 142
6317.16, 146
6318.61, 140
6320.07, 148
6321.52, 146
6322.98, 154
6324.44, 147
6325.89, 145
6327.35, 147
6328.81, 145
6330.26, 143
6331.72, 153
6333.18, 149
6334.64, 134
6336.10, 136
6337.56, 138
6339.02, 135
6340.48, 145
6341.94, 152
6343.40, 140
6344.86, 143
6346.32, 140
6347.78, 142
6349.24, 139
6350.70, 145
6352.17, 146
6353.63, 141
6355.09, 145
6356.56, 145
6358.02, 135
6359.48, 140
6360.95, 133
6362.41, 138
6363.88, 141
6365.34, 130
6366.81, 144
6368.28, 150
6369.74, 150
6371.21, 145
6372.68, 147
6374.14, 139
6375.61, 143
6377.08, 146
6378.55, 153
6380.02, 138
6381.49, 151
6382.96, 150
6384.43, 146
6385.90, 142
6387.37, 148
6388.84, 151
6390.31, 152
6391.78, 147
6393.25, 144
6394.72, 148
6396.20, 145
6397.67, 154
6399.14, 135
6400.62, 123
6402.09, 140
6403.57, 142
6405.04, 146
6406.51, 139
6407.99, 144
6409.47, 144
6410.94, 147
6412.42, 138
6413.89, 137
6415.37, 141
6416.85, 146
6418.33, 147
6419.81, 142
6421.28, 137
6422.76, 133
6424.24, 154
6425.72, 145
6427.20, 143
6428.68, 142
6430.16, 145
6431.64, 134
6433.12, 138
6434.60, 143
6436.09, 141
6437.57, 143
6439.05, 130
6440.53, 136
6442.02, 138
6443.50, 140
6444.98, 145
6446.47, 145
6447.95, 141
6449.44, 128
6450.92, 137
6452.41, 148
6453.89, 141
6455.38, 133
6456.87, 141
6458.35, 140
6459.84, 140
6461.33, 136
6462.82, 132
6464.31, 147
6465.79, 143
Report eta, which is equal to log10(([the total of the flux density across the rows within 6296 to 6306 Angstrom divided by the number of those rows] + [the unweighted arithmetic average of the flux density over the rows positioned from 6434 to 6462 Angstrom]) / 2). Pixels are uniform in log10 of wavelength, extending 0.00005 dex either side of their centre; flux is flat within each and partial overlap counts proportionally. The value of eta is 2.159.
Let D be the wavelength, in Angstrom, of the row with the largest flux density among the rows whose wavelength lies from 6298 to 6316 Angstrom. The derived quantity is 6305.53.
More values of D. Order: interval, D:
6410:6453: 6424.24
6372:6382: 6378.55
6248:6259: 6254.92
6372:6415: 6397.67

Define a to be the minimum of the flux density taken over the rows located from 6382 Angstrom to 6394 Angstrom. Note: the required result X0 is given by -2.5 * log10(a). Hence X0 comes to -5.38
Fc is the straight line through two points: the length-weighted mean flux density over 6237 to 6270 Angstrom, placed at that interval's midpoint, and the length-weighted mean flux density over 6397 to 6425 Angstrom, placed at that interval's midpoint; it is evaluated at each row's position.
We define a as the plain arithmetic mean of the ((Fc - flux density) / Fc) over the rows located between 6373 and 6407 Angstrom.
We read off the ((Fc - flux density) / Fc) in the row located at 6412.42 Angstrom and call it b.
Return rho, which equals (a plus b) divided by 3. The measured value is 0.002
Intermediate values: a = -0.019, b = 0.02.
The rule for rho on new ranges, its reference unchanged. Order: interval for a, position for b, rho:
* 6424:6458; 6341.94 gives -0.021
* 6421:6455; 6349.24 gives 0.010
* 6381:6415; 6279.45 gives -0.008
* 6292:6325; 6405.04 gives -0.020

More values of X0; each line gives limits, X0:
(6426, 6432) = -5.32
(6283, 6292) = -5.38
